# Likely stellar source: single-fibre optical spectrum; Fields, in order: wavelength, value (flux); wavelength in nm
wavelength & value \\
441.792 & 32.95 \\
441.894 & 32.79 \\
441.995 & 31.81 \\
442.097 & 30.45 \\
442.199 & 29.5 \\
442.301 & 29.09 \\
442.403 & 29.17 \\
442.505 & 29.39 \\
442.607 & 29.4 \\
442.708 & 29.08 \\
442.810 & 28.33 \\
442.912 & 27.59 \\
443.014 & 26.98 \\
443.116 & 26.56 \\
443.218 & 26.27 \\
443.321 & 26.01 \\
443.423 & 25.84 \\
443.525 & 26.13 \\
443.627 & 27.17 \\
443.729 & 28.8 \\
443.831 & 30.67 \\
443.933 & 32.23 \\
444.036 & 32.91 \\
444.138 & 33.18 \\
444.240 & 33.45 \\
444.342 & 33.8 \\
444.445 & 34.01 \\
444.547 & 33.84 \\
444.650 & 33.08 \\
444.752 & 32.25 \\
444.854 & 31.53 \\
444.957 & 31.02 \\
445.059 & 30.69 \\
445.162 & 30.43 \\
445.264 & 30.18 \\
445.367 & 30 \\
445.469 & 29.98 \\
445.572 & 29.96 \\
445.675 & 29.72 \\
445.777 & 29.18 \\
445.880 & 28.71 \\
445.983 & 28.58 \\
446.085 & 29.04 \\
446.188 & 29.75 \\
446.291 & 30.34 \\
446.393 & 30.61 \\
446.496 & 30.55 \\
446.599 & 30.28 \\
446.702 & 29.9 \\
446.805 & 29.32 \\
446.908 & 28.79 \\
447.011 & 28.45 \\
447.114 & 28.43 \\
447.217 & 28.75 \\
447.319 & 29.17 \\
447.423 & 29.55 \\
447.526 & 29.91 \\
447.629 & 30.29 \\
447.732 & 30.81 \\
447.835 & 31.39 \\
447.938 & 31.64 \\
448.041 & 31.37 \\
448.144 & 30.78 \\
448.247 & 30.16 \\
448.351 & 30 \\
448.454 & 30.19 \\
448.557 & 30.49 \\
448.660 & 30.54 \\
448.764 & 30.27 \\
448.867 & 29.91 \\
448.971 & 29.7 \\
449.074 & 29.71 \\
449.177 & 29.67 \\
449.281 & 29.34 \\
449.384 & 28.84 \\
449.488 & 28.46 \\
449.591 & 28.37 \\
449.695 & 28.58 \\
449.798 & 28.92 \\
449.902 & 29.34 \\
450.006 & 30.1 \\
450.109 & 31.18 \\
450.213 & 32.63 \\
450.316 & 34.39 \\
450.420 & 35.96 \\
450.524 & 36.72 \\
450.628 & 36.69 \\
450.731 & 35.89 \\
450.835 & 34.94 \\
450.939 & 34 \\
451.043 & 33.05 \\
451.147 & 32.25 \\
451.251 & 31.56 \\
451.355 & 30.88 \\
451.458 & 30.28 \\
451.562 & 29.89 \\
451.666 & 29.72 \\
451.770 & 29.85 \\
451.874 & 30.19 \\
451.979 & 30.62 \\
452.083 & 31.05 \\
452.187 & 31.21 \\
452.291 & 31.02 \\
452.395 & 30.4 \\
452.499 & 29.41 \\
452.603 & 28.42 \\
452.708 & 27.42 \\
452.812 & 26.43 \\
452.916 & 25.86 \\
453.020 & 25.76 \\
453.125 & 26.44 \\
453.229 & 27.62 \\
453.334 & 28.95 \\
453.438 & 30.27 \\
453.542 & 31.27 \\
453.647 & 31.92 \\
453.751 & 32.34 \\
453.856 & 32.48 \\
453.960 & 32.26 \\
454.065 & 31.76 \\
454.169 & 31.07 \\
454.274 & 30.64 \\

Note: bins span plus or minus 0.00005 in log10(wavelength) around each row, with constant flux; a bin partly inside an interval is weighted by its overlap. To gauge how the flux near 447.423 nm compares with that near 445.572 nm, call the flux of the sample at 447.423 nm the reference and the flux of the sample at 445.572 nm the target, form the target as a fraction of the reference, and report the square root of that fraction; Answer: 1.01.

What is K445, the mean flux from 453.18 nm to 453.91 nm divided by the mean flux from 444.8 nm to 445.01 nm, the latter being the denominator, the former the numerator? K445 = 0.98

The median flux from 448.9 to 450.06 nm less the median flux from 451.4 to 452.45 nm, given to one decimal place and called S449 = -1.0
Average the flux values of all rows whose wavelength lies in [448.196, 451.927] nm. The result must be 31.2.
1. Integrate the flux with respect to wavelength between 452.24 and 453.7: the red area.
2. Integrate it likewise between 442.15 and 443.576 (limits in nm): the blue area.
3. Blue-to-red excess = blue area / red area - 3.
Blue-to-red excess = -2.05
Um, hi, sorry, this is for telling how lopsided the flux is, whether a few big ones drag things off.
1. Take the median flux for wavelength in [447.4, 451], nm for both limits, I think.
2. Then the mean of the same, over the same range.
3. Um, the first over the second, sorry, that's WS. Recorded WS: 0.97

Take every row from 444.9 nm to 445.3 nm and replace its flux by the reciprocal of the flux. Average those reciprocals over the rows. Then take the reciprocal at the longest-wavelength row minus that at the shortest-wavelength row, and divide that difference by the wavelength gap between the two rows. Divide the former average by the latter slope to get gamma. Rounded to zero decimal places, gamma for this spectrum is 11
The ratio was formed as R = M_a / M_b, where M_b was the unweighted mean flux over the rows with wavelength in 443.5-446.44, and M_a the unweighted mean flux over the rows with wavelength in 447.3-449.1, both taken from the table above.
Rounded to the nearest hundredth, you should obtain 0.99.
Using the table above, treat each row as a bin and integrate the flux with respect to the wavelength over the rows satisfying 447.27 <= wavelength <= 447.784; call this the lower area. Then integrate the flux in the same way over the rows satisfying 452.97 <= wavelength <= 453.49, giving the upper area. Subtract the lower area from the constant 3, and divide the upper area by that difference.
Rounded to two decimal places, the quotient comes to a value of -1.17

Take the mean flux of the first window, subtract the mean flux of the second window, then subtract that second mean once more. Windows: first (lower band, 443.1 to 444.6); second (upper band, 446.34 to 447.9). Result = -29.4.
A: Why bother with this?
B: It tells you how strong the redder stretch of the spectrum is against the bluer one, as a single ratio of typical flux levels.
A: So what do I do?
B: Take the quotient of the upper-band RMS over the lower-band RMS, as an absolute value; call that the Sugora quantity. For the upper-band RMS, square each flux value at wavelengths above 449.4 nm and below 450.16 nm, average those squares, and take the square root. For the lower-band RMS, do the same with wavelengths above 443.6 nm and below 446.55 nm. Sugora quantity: 0.95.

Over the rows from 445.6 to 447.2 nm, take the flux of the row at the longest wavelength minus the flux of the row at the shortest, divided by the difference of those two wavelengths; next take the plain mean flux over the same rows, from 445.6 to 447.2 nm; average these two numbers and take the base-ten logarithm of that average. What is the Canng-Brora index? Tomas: 1.15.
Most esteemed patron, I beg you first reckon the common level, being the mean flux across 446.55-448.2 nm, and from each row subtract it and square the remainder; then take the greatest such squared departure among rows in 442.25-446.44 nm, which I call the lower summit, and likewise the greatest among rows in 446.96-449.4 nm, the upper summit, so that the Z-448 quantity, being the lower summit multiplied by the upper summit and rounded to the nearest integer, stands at 49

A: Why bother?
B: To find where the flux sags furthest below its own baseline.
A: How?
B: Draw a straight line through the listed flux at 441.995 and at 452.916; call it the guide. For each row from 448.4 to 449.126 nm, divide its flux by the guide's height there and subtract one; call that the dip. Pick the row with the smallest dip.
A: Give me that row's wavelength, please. 448.971 nm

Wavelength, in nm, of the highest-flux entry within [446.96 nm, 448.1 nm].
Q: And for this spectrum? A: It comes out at 447.938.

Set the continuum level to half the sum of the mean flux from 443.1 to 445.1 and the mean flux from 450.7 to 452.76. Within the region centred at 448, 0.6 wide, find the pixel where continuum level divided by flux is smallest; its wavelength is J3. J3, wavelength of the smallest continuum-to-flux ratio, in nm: 447.938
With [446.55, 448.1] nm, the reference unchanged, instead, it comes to 447.938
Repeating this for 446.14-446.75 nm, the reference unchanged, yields 446.393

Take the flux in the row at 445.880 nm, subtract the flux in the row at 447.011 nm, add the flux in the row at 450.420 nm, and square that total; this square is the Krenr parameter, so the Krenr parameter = 1312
